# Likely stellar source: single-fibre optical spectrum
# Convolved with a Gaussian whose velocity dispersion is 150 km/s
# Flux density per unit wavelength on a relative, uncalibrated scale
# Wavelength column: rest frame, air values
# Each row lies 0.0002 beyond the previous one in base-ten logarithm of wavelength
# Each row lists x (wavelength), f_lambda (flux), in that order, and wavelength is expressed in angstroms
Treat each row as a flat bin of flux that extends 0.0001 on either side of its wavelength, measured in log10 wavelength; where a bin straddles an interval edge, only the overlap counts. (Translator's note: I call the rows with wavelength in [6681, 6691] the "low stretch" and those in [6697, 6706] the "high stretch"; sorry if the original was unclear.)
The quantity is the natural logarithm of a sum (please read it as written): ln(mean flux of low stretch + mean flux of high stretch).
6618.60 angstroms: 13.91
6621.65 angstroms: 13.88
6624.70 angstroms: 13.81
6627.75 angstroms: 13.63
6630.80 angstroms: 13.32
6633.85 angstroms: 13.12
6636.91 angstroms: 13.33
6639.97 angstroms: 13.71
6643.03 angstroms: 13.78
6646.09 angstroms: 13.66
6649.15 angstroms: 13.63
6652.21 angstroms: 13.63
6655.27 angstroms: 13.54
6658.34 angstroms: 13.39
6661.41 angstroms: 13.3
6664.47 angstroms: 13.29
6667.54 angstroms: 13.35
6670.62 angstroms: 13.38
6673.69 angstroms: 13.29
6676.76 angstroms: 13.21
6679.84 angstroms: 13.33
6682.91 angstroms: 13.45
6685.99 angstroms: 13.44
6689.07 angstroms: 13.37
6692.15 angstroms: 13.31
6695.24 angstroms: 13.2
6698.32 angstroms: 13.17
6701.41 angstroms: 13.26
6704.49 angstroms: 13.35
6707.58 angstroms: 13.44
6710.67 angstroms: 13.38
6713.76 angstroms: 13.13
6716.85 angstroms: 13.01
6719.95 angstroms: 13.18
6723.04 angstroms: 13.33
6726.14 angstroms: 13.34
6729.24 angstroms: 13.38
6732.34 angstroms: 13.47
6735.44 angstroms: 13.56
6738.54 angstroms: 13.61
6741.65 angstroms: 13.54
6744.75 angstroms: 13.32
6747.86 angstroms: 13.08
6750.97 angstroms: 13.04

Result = 3.284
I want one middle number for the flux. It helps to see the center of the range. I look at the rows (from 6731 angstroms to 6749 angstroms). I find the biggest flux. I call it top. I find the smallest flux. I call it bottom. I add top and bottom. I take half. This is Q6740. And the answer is 13.3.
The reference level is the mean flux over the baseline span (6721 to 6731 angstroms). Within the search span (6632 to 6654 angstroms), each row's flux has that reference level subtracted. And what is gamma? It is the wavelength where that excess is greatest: 6643.03 angstroms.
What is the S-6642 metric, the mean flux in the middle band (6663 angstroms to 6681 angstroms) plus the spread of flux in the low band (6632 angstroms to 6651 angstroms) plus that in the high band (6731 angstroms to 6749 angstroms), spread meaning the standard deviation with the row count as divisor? 13.72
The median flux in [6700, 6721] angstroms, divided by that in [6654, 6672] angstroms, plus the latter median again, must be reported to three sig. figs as 14.4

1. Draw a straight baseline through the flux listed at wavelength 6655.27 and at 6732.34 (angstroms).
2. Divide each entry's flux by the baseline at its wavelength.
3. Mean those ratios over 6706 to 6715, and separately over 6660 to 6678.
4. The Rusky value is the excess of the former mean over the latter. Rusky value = 0.004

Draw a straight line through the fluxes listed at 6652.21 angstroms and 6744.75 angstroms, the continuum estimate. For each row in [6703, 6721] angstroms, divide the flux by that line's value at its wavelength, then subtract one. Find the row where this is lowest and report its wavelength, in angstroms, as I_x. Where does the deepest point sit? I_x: 6716.85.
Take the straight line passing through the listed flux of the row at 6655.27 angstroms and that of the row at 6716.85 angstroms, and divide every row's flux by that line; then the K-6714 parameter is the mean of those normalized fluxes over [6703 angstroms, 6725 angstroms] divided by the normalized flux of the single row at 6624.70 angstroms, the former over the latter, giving 1.02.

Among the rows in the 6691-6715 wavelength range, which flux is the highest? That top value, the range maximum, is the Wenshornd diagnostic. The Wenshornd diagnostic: 13.44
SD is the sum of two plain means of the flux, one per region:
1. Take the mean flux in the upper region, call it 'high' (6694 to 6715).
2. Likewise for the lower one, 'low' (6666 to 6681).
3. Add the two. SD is 26.59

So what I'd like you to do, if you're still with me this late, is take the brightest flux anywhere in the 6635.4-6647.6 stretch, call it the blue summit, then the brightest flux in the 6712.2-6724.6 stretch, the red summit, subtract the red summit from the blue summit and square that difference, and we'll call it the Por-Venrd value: 0.20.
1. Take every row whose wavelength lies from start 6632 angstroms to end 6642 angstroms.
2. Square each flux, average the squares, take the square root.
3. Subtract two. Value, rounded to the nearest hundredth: 11.39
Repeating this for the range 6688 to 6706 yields 11.28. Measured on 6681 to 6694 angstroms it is 11.39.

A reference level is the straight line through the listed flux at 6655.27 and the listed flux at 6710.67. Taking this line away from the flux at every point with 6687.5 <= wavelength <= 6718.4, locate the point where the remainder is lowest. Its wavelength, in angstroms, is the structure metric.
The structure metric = 6716.85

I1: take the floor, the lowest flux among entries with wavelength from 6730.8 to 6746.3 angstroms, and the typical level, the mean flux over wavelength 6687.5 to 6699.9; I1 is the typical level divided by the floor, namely 1.00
